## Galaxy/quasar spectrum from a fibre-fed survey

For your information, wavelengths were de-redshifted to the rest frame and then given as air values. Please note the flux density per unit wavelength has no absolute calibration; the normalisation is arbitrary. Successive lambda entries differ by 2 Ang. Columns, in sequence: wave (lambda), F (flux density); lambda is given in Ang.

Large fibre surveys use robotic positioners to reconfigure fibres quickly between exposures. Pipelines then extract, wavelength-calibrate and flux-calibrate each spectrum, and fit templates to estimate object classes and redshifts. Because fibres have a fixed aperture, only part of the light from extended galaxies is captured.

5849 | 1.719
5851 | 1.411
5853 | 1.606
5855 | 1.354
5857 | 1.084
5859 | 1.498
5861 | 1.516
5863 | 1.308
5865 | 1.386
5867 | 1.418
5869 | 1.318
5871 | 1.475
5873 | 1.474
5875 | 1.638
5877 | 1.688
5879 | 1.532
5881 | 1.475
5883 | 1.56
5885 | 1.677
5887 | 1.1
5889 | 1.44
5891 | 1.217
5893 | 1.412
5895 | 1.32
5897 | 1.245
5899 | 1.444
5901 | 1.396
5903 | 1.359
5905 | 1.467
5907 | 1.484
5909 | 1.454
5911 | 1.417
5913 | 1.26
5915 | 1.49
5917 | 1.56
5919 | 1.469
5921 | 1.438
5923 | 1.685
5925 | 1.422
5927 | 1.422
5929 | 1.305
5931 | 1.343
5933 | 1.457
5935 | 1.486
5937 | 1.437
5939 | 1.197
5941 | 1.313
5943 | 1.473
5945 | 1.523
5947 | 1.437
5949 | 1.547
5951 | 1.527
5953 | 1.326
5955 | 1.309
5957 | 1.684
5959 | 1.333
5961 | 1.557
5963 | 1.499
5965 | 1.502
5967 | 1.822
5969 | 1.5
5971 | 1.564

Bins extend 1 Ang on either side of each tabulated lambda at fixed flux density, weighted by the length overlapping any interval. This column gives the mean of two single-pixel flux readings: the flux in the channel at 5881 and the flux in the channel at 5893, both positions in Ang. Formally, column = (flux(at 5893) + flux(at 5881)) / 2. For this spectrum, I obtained 1.44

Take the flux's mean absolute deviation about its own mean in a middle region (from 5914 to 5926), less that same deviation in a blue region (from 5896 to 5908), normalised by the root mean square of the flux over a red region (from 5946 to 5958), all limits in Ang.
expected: 0.01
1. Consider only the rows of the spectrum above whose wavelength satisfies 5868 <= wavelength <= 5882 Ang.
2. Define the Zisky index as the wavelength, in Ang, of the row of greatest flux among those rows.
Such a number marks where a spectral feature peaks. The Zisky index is 5877 Ang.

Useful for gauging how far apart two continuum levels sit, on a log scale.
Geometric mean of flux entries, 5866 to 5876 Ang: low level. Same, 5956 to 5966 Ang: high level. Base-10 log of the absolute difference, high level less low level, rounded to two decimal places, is -1.30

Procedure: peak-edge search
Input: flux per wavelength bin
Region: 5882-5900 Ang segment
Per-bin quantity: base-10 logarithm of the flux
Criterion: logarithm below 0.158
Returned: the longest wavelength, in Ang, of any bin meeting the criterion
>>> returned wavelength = 5897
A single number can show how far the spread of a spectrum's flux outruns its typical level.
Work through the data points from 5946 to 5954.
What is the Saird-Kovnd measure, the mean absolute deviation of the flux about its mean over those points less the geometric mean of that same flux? -1.38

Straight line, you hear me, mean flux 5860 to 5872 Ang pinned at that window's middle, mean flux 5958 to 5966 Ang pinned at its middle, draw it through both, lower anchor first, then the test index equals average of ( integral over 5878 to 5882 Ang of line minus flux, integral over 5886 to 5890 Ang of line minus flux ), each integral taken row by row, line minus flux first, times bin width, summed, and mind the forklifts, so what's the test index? 0.12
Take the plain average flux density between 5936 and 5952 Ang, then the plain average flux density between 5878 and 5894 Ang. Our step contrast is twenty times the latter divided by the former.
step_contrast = 19.9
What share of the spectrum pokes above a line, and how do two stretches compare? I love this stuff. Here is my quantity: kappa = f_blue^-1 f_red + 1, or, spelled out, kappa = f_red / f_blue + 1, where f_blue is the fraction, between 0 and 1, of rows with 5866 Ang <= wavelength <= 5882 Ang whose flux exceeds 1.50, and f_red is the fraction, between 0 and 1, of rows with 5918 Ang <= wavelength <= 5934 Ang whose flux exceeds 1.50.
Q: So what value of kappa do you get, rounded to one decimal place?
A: 1.3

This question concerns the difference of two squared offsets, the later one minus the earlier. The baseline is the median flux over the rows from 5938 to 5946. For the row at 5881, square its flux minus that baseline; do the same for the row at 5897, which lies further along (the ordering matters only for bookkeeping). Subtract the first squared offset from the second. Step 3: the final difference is 0.015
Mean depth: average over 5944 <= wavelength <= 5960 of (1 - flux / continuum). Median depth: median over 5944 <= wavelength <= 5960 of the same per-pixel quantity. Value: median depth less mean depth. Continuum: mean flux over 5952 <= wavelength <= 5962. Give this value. -0.013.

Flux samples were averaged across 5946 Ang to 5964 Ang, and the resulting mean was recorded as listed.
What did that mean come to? 1.47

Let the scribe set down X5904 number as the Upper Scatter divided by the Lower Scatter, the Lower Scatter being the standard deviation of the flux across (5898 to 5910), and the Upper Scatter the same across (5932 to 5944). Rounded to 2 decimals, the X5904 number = 2.43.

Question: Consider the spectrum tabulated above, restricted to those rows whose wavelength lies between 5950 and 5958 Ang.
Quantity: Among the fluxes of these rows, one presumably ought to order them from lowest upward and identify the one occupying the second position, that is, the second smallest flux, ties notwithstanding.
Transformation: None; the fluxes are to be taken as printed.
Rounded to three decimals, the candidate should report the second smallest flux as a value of 1.326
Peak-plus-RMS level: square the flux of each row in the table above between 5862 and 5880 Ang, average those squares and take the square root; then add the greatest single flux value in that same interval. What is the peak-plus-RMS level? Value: 3.16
